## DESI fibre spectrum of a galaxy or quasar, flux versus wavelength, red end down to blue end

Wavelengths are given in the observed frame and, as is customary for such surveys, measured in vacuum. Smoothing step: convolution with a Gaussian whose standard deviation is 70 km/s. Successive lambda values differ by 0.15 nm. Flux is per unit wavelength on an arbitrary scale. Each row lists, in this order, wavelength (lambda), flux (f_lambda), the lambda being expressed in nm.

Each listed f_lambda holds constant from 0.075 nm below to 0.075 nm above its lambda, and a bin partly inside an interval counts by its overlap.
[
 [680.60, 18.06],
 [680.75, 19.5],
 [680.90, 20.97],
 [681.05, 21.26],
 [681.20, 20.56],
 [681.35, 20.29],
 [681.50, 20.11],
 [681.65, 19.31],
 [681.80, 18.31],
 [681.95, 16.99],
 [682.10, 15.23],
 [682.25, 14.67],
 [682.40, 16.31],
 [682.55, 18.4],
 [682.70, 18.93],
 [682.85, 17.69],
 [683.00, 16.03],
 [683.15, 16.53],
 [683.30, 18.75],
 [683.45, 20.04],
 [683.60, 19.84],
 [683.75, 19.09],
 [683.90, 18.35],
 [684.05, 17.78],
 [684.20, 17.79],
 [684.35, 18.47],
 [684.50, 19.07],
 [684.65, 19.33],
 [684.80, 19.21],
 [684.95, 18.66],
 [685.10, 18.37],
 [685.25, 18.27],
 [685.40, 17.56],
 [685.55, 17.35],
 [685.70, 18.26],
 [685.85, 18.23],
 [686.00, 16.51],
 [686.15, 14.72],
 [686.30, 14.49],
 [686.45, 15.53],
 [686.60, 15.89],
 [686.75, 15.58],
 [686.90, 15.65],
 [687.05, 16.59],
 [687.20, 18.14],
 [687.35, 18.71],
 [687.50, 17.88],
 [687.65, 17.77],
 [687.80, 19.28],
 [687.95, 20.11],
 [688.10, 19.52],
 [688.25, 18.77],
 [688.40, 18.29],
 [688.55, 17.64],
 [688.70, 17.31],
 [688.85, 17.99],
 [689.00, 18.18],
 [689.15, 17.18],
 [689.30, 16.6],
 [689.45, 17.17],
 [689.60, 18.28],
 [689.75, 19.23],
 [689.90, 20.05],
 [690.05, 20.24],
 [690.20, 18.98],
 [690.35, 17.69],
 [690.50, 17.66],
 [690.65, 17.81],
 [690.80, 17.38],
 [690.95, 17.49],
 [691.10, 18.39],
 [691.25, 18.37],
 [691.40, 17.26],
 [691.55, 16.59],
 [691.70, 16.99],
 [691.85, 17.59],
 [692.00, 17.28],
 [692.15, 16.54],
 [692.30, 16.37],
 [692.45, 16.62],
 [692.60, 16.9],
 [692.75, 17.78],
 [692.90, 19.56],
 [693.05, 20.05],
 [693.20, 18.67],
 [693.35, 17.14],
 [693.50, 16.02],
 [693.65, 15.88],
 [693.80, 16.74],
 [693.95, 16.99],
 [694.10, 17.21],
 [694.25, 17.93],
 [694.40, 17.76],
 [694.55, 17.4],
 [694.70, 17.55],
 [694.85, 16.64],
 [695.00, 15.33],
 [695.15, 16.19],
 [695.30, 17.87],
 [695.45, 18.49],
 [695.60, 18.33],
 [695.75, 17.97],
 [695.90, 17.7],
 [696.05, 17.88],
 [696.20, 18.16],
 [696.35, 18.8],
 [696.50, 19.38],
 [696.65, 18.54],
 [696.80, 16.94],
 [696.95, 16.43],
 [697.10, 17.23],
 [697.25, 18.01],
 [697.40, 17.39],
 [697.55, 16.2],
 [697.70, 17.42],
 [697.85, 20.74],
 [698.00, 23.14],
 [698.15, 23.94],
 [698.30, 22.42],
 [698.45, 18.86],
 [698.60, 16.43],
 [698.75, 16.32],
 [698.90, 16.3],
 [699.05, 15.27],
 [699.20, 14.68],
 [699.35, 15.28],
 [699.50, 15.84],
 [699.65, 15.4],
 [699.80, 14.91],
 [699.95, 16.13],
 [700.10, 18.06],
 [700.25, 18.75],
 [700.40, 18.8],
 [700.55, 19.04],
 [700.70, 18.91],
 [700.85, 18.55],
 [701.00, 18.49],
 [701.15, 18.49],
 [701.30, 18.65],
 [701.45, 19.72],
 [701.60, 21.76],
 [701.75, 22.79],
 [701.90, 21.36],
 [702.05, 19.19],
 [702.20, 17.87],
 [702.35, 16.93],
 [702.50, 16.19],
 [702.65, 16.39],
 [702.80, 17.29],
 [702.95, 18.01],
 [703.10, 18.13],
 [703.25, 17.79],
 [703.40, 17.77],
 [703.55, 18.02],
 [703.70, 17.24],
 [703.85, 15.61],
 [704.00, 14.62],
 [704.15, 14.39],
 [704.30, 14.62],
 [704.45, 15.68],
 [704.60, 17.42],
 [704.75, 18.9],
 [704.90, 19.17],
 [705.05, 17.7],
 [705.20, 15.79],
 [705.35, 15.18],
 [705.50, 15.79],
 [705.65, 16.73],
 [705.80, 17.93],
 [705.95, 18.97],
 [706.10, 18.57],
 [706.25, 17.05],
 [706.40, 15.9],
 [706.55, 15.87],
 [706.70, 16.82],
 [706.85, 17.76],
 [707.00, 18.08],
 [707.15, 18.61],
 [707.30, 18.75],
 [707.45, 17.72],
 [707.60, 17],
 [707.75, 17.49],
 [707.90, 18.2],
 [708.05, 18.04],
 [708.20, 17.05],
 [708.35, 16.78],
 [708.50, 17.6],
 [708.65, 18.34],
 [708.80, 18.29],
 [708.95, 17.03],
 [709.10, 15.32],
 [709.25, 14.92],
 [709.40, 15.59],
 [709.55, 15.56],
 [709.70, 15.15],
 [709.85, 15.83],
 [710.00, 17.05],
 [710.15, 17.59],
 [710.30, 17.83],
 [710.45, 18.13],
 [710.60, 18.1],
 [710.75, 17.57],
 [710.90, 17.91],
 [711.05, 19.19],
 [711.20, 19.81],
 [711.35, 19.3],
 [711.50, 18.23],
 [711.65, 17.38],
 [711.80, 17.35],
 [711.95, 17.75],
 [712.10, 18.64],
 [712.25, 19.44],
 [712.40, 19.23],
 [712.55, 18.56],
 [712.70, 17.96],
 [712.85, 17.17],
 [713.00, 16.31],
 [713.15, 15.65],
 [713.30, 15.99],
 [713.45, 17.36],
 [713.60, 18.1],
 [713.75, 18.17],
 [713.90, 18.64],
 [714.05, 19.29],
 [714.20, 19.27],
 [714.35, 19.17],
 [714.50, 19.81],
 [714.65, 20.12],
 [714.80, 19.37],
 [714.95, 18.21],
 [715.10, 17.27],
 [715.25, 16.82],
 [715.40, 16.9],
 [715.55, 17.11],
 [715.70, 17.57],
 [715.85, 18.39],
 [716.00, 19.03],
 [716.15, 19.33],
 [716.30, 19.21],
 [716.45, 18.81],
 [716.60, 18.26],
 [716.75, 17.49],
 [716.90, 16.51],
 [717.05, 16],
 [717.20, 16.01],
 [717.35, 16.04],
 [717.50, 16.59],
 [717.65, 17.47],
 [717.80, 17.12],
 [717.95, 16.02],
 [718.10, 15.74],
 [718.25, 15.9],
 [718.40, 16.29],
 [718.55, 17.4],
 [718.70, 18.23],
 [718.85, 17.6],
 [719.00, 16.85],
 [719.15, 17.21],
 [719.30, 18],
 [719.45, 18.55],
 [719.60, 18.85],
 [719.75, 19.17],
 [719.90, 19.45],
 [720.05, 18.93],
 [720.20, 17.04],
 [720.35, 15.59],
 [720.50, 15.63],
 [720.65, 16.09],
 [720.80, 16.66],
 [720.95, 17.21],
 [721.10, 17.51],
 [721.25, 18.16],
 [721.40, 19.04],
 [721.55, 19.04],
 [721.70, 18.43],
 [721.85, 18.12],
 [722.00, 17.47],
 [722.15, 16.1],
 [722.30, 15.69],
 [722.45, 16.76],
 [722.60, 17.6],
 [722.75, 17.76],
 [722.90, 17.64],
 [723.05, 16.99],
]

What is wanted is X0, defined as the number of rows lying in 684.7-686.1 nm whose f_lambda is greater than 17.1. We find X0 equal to 8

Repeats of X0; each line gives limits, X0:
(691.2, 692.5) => 4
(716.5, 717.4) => 2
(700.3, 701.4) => 7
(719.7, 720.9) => 3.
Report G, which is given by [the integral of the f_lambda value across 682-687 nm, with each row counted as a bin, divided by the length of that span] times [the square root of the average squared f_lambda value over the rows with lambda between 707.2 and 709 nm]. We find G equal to 309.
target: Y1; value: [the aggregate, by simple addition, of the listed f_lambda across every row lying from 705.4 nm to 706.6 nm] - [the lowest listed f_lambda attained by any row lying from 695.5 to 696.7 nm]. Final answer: 119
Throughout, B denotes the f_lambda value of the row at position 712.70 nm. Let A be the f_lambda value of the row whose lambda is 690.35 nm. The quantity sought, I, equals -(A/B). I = -0.98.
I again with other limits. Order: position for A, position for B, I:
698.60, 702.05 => -0.86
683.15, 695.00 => -1.08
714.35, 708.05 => -1.06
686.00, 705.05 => -0.93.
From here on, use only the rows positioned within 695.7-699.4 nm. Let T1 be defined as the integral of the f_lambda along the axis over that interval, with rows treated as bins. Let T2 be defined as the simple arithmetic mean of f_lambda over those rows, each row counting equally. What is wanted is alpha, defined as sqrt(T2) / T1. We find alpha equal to 0.0635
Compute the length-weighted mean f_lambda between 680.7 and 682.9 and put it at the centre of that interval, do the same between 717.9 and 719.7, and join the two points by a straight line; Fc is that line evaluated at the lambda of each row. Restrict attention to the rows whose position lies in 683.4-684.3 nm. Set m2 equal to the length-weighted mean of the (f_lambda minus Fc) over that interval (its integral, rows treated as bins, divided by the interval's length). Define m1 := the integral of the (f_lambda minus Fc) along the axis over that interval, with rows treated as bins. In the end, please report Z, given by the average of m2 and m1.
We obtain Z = 0.3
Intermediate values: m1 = 0.25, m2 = 0.3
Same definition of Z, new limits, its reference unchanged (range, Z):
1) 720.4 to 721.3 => -0.4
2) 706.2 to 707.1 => -0.7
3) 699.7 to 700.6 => -0.4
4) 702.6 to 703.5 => -0.2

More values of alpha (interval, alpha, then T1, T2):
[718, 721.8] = 0.0629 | 66.6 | 17.5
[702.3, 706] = 0.0658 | 62.4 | 16.9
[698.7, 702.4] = 0.0638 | 66.3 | 17.9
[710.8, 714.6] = 0.0616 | 69.3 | 18.2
